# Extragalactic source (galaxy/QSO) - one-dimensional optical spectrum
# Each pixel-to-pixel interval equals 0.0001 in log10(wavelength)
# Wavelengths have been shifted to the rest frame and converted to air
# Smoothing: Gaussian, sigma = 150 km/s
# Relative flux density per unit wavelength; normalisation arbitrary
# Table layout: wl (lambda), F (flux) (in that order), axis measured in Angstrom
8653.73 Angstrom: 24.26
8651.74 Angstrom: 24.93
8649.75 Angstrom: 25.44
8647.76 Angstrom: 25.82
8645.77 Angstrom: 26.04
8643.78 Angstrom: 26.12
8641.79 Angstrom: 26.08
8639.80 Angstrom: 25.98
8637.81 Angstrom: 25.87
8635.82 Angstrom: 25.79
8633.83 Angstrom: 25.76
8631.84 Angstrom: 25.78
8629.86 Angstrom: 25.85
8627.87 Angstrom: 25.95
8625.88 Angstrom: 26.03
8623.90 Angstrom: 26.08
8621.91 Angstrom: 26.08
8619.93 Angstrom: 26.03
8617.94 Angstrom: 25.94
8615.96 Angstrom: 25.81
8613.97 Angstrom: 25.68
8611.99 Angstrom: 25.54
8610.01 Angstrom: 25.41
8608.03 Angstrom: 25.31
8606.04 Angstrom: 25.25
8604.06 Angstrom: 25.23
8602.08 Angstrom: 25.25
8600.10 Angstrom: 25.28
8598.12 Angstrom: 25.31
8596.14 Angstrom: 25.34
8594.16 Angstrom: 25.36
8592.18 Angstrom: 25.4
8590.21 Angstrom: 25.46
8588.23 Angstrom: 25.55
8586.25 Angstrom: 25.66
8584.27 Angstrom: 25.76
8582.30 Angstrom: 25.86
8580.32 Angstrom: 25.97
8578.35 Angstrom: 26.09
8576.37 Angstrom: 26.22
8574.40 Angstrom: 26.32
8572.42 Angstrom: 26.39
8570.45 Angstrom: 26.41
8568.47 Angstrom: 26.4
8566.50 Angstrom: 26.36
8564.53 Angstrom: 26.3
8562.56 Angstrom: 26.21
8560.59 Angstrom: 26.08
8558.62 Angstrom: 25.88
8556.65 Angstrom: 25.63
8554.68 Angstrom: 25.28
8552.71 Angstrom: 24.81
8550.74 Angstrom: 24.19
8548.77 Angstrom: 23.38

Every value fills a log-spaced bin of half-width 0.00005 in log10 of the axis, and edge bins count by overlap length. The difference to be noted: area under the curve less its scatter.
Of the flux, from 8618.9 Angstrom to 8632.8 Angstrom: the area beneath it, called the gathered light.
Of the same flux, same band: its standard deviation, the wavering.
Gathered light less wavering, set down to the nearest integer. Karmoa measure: 361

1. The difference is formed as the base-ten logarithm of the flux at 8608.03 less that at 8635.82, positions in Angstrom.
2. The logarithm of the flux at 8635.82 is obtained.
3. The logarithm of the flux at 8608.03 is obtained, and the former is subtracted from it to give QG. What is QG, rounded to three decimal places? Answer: -0.008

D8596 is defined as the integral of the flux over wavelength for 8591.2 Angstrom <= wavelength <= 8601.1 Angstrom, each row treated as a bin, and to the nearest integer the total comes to 251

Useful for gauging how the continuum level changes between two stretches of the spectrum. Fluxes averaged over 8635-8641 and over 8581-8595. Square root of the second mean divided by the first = 0.994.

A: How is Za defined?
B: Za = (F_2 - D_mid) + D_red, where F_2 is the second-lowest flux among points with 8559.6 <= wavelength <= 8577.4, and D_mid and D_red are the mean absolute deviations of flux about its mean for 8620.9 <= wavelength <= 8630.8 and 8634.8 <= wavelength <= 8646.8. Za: 26.23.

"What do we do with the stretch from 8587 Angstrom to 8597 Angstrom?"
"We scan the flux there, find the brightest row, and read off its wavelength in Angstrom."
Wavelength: 8588.23 Angstrom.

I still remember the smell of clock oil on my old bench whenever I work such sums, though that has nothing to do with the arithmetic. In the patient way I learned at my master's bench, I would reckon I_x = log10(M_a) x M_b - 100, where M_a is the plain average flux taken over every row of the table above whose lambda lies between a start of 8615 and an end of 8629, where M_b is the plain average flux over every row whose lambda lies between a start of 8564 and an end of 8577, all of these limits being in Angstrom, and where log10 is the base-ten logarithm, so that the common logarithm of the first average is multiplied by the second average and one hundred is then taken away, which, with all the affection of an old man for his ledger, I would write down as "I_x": -62.7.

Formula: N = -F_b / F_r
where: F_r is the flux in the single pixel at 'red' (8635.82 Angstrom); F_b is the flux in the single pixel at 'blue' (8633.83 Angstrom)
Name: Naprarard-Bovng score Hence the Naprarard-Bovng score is -1.00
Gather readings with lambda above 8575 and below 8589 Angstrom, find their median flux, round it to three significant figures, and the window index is 25.9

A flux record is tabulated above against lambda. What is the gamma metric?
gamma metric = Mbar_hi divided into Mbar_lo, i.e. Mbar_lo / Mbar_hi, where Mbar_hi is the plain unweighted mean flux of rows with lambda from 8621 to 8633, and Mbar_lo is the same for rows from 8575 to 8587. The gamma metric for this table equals 1.00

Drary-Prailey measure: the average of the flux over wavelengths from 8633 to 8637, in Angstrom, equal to 25.8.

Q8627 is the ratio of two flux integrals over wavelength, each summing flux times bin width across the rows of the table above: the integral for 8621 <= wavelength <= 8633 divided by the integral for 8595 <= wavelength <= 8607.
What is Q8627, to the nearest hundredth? 1.03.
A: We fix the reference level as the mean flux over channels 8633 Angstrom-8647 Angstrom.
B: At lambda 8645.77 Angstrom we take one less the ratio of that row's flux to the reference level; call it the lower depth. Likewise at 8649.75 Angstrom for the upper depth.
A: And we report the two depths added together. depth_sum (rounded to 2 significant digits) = 0.016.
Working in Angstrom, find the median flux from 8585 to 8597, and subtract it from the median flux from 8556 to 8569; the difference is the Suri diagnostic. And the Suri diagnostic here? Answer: 0.8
